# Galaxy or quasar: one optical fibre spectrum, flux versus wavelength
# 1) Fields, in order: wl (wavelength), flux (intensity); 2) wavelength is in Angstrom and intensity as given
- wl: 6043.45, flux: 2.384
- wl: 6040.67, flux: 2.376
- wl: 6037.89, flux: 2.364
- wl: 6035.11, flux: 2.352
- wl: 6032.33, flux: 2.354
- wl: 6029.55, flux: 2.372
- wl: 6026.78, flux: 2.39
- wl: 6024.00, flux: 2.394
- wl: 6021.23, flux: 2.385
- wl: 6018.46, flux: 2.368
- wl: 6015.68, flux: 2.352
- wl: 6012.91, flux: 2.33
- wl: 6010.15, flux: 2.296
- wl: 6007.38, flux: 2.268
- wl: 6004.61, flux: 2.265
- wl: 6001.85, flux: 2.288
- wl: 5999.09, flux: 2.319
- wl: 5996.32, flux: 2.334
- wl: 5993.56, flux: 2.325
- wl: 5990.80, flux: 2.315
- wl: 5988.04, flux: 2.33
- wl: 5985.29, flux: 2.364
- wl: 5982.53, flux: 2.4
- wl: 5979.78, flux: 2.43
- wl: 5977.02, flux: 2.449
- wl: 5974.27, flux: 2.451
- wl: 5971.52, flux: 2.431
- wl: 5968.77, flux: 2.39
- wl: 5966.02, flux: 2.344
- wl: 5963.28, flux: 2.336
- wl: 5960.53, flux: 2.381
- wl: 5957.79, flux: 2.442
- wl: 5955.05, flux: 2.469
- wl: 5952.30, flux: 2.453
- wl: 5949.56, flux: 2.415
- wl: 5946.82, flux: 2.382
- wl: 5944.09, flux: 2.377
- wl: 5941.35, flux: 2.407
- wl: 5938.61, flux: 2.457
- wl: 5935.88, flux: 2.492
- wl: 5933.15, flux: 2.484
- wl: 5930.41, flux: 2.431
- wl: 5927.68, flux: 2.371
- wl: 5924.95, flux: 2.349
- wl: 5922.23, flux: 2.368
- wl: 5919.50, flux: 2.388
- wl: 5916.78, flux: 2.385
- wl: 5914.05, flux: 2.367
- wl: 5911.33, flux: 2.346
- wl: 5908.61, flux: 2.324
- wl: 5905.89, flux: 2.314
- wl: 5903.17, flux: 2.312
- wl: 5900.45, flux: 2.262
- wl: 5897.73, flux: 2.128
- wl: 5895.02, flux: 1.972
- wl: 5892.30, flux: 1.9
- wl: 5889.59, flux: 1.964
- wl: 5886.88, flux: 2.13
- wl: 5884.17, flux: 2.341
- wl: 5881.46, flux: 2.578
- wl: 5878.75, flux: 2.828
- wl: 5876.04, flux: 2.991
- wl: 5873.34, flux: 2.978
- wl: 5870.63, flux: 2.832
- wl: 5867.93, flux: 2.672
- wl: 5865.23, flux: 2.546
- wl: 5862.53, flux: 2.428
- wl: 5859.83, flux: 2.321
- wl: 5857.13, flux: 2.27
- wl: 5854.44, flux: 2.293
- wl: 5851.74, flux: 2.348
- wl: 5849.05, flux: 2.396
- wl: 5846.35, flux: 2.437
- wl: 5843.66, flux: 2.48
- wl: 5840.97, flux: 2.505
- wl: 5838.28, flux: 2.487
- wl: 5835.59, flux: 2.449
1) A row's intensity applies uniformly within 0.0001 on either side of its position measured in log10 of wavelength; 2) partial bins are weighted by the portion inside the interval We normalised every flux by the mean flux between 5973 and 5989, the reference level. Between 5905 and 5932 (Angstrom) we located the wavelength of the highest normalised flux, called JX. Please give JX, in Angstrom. 5930.41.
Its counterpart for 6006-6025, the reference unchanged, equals 6024.00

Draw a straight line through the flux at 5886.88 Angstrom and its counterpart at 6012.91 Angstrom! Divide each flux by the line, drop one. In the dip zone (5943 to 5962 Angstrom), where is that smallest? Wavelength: 5960.53 Angstrom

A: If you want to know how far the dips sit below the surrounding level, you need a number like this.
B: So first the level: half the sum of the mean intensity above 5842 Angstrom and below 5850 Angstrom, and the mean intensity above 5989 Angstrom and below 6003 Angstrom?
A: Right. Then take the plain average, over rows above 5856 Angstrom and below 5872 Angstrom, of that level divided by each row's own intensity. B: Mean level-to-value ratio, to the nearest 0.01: 0.95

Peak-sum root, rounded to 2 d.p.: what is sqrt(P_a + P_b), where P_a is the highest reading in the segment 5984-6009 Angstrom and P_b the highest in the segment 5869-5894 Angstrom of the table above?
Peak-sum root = 2.31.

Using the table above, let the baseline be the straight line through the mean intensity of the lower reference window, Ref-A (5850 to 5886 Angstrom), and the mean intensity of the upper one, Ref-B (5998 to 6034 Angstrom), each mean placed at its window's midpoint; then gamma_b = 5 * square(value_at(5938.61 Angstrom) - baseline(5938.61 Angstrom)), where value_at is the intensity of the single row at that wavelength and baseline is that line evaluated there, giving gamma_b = 0.000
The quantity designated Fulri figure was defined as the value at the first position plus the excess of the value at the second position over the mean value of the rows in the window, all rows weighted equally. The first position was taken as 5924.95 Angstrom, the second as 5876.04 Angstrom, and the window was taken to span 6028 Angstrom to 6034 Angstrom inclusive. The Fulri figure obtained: 3.0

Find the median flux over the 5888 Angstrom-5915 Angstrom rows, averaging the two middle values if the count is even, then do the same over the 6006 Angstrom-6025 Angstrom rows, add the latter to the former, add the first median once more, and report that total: 6.93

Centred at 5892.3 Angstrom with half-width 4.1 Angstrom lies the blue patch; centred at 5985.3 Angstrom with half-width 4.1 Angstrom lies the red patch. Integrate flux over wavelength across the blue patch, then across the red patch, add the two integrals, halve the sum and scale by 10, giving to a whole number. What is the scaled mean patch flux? 177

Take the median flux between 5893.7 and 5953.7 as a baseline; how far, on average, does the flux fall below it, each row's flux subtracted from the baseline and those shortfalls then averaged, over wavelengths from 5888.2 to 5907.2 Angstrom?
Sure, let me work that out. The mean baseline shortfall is 0.25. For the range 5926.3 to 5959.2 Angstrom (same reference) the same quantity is -0.06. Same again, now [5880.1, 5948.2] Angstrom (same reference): 0.06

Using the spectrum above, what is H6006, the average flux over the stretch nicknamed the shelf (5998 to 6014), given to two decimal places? 2.29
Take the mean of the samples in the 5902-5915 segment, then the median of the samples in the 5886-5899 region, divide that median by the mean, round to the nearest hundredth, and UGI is 0.85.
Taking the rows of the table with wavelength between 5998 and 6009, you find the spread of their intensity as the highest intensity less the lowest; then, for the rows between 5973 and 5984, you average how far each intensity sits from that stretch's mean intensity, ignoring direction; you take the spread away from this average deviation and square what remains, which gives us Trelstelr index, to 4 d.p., 0.0013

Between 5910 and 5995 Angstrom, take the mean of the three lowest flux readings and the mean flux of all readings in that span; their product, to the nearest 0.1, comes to 5.6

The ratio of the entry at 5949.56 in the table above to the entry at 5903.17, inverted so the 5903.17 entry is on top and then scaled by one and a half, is 1.44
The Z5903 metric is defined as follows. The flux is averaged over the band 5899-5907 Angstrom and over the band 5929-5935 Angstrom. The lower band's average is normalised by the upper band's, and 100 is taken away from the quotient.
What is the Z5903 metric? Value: -99.1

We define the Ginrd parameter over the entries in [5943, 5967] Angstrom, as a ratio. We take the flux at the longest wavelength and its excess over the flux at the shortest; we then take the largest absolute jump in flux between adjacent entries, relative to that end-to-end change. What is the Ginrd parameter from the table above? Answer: -1.8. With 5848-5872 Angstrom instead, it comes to 0.4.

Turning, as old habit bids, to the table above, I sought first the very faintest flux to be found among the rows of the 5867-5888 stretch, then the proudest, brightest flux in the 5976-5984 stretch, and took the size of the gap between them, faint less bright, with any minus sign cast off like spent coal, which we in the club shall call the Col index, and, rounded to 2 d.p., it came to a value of 0.32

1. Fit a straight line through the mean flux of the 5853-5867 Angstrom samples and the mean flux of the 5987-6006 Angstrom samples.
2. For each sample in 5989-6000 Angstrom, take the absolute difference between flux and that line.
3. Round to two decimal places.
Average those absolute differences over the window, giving 0.01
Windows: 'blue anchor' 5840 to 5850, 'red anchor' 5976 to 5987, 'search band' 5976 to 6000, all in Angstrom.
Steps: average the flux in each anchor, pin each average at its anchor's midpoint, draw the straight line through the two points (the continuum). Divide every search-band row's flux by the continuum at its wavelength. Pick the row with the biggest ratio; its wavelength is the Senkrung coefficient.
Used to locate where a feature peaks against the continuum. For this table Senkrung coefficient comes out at 5977.02 Angstrom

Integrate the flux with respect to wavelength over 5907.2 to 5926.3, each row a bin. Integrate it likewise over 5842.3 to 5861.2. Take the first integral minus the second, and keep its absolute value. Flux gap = 0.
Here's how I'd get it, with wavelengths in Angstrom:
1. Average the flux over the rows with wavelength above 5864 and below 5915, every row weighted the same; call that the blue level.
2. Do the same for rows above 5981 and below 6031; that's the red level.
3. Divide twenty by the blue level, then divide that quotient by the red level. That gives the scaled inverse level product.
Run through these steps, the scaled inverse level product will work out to 3.55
